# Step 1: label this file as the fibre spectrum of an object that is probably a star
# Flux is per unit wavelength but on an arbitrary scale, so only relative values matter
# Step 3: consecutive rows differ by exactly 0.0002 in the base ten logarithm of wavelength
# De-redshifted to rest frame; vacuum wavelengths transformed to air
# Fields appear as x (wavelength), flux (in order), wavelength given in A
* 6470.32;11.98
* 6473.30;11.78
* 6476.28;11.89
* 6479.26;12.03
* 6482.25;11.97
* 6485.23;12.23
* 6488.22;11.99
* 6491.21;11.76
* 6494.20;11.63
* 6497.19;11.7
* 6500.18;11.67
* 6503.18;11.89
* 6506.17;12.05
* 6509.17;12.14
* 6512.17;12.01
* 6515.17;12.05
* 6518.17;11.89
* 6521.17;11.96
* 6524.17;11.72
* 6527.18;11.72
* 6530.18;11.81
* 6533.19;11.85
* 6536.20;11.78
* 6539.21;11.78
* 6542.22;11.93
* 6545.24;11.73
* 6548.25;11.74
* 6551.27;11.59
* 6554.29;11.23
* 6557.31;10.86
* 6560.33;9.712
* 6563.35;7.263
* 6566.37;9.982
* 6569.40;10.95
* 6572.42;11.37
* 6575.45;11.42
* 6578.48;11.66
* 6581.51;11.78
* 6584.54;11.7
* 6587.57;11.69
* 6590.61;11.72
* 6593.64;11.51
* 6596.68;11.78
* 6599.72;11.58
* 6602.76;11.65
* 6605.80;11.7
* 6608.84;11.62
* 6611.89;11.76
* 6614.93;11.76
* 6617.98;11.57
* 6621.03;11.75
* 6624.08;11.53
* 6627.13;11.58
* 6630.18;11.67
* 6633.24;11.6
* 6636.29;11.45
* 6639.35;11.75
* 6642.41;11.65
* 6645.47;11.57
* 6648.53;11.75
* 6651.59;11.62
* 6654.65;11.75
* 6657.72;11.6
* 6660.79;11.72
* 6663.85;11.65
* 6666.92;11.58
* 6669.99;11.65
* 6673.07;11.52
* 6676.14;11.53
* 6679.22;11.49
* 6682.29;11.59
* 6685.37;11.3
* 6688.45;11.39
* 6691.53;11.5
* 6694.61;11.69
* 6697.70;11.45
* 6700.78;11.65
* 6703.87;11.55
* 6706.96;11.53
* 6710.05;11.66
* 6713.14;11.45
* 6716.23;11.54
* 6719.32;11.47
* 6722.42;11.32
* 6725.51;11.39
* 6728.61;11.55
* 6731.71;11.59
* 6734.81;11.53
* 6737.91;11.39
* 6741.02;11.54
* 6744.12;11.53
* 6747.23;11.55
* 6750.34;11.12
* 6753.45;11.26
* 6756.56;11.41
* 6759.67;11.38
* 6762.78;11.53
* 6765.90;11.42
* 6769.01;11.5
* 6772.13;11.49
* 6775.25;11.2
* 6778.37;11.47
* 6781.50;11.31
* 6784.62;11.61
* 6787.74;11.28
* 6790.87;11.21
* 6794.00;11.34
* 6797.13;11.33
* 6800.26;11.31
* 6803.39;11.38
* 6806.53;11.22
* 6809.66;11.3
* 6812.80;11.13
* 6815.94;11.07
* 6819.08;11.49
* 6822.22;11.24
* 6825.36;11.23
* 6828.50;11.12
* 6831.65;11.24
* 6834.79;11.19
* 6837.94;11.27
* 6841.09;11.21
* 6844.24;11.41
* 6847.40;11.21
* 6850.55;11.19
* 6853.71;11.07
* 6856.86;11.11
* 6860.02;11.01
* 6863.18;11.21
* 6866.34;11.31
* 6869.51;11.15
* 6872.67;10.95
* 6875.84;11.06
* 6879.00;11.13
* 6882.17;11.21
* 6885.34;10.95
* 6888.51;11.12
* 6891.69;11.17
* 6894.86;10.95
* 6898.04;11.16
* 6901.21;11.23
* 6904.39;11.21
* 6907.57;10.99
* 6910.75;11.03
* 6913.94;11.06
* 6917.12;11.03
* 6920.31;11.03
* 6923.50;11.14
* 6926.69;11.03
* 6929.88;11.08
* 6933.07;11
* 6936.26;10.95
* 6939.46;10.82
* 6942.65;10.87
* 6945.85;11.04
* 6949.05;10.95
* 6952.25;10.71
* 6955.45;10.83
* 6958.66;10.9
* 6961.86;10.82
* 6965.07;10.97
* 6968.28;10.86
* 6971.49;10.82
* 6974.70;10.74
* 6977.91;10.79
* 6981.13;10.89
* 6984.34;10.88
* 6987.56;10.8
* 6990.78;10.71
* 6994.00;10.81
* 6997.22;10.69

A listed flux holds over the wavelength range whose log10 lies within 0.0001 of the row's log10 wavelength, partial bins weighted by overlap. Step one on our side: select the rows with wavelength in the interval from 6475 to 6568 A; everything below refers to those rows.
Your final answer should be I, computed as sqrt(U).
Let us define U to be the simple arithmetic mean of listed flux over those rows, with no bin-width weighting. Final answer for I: 3.40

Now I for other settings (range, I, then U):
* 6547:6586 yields 3.30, 10.9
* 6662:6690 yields 3.39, 11.5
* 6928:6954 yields 3.31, 10.9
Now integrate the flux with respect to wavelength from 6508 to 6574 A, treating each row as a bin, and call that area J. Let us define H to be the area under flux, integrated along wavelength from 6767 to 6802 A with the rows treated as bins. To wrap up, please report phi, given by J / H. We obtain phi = 1.9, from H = 398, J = 747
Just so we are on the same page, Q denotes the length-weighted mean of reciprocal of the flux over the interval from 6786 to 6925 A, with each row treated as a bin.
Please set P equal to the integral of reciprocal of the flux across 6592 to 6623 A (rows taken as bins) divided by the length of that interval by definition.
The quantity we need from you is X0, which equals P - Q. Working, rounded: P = 0.0857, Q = 0.0895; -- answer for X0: -0.004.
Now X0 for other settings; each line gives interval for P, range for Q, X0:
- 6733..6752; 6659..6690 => 0.001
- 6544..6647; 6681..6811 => 0.001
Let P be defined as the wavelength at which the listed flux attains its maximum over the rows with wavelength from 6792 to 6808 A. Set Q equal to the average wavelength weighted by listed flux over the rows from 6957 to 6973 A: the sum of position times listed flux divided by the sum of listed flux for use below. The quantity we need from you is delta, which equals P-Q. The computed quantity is -161.7 A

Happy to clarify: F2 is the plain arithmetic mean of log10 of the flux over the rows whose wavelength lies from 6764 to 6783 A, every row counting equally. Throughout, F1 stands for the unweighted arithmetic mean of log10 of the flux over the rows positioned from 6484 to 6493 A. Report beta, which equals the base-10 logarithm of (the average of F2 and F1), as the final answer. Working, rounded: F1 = 1.08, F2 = 1.06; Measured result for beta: 0.029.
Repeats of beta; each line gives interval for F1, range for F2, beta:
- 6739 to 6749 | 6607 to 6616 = 0.028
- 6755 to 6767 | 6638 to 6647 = 0.026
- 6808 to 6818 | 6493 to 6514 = 0.026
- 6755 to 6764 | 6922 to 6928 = 0.022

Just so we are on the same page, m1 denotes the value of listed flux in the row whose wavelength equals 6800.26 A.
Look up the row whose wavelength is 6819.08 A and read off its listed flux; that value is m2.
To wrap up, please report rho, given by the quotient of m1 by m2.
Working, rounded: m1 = 11.31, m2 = 11.49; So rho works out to 0.98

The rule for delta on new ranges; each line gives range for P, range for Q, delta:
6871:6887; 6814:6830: 60.0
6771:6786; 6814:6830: -37.6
